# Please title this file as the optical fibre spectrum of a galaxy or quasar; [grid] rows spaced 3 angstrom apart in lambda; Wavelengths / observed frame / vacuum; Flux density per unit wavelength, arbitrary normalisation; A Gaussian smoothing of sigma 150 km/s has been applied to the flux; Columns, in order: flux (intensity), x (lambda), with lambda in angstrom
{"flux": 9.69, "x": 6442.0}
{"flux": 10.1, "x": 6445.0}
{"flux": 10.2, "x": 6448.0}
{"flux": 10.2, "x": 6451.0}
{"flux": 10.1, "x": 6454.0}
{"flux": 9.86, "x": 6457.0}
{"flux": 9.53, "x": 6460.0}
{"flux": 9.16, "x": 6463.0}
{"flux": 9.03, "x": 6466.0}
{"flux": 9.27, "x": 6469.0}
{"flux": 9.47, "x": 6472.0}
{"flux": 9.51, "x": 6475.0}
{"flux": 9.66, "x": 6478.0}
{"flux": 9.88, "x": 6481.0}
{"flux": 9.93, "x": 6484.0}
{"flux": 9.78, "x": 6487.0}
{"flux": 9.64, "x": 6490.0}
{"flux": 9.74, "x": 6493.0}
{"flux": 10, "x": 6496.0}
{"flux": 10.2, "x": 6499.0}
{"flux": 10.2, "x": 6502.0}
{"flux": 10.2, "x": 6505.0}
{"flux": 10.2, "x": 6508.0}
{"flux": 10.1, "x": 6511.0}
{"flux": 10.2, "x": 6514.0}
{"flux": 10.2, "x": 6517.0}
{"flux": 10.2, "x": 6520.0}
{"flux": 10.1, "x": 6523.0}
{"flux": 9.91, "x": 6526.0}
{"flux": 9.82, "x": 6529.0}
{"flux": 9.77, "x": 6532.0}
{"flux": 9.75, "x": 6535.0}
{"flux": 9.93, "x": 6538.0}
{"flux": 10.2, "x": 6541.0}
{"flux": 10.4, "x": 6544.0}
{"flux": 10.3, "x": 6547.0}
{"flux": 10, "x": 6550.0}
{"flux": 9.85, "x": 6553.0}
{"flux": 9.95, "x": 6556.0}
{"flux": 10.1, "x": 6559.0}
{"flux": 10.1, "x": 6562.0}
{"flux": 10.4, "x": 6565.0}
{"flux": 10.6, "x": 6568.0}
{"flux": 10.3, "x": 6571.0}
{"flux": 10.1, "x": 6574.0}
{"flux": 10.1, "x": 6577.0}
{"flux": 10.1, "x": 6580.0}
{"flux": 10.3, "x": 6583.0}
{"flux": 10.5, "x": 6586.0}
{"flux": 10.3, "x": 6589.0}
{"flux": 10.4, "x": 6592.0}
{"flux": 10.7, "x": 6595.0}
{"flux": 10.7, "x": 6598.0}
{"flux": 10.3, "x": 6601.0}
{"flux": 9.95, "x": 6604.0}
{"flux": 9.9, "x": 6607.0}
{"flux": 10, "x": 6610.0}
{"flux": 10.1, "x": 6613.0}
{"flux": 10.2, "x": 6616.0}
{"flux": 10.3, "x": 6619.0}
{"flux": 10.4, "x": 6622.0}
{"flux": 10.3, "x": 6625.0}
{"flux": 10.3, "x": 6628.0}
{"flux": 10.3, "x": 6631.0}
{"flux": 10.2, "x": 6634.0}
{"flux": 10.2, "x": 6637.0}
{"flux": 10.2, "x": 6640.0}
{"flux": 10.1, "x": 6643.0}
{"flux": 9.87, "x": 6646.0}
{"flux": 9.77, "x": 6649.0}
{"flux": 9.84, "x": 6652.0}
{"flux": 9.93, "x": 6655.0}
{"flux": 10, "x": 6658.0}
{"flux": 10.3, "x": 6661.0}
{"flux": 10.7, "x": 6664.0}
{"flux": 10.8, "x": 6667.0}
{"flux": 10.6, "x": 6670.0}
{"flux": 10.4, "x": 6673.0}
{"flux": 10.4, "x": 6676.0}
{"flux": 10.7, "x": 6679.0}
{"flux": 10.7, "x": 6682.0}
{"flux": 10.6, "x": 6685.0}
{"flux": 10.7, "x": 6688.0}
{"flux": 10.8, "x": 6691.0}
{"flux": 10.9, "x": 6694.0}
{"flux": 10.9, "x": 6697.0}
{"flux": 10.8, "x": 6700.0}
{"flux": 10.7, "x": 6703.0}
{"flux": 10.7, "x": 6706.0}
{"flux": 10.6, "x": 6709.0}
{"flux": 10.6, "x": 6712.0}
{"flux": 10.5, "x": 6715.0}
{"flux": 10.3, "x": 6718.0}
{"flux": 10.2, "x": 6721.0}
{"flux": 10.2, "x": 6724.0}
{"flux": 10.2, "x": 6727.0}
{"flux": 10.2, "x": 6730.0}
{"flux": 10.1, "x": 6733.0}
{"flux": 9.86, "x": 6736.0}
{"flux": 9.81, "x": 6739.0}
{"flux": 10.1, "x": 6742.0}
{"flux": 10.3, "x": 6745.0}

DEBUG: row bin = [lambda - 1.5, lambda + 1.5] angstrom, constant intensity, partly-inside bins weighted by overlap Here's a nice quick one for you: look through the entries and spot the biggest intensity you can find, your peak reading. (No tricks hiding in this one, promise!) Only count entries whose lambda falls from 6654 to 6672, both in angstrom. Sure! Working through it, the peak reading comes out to 10.8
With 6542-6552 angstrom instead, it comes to 10.4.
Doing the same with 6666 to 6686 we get 10.8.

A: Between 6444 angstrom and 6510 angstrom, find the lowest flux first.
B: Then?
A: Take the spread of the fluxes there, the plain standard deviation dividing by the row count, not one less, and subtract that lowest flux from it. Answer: -8.7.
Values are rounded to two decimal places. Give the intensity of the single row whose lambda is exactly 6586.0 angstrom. 10.50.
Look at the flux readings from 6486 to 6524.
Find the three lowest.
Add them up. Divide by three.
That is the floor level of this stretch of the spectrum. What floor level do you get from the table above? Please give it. 9.72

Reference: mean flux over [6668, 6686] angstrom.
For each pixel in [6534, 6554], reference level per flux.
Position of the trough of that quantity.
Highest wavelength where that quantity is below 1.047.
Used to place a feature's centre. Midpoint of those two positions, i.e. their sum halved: 6545.5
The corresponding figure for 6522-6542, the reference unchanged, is 6541.0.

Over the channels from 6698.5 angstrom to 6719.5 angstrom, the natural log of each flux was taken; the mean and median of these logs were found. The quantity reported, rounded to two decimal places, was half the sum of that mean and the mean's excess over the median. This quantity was 1.18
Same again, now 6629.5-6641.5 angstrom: 1.16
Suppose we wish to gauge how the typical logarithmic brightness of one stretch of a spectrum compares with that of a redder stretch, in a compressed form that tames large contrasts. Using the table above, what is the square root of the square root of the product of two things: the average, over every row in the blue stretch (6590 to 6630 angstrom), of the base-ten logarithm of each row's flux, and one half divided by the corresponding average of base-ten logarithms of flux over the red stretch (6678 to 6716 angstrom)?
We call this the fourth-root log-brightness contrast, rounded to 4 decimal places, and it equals 0.8372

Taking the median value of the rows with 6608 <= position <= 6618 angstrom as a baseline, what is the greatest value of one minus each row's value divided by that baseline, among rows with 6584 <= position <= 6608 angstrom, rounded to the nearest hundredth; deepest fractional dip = 0.02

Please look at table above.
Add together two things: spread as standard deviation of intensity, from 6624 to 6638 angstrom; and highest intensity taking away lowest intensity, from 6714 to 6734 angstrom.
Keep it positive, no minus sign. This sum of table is 0.45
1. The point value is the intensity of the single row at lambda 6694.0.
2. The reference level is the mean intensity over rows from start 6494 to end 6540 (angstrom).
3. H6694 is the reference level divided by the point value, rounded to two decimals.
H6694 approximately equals 0.92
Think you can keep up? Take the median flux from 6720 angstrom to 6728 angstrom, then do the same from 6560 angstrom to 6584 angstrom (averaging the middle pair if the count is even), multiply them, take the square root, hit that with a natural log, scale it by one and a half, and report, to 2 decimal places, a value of 3.48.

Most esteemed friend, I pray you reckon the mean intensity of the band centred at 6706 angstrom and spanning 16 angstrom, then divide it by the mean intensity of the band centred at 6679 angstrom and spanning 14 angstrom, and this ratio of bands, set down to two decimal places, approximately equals 1.01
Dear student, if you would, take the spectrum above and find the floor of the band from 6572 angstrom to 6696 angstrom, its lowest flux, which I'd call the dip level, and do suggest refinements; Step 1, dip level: 9.77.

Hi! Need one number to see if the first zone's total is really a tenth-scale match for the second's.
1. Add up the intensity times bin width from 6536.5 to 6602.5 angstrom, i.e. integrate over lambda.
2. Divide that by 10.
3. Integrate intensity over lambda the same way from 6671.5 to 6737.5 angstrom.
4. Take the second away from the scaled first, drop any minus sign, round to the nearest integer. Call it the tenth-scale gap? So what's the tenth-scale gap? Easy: 625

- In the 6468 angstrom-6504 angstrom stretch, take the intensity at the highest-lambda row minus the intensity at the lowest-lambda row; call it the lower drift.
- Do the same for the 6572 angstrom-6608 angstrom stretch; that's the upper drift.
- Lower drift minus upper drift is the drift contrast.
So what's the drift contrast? 1.1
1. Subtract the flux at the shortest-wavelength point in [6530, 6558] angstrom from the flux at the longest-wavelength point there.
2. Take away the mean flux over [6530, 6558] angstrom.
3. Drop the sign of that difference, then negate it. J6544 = -9.8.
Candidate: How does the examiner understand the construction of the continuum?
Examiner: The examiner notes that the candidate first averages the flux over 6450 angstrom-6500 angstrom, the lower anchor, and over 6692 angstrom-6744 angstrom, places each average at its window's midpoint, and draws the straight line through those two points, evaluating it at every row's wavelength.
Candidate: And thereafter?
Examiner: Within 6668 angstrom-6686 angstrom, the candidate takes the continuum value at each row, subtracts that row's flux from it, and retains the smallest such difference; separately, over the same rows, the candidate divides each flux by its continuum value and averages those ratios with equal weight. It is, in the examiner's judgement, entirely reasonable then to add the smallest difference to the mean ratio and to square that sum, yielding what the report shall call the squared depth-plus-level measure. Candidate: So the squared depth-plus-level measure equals 0.37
